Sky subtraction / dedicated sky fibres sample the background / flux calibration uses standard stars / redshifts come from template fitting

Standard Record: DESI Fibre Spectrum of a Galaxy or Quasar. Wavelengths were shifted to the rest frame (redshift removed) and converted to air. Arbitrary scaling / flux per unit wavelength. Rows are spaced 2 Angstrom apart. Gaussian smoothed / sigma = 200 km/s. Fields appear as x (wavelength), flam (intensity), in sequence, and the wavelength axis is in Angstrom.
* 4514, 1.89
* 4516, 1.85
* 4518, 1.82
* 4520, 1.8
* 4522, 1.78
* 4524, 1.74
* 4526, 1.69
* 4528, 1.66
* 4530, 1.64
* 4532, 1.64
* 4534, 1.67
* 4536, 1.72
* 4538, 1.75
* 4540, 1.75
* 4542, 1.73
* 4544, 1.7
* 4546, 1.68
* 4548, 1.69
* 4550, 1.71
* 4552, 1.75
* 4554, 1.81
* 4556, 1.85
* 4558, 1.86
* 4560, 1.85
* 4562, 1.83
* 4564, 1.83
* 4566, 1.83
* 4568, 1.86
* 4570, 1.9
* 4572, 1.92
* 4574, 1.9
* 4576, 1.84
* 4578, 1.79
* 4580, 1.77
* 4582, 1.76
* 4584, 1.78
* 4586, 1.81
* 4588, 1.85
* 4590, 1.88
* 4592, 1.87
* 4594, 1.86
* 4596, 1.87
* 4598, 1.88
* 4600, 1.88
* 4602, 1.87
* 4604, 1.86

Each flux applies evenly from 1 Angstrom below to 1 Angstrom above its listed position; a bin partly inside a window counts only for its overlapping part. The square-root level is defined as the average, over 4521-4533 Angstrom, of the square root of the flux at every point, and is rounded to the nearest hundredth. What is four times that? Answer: 5.20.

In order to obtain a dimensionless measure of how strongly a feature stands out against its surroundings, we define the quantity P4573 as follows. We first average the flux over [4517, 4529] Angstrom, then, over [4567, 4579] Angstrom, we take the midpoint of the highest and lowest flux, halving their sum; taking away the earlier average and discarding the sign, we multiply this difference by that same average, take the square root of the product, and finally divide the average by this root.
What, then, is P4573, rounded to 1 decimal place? 4.0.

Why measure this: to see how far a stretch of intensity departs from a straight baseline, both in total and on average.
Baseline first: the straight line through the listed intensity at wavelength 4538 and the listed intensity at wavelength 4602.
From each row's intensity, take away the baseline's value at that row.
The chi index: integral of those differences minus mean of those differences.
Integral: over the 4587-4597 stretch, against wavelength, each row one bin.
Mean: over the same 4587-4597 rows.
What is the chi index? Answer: 0.1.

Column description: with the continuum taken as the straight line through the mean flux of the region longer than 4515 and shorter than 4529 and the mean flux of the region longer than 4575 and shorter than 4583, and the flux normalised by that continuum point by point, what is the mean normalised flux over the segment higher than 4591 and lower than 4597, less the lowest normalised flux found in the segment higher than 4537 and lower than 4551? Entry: 0.09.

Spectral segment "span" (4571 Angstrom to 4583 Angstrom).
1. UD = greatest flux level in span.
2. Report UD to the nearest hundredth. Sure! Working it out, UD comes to 1.92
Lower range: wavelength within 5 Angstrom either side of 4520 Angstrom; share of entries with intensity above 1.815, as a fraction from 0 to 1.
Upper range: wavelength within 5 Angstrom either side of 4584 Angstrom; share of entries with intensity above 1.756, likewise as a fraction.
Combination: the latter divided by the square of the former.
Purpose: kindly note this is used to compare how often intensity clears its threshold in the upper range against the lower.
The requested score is 6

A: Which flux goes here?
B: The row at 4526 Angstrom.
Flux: 1.69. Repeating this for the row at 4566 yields 1.83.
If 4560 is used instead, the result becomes 1.85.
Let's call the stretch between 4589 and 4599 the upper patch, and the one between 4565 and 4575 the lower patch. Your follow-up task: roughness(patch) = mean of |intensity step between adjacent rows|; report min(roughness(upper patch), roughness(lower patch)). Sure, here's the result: 0.010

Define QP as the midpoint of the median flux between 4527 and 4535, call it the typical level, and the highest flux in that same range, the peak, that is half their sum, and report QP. 1.66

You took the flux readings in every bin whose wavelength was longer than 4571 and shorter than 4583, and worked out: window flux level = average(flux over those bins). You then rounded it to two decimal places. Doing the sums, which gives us 1.83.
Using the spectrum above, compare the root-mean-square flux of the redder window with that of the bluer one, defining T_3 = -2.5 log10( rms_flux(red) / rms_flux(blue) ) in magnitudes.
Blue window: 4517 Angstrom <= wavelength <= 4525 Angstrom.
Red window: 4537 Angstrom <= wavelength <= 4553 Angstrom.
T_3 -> 0.040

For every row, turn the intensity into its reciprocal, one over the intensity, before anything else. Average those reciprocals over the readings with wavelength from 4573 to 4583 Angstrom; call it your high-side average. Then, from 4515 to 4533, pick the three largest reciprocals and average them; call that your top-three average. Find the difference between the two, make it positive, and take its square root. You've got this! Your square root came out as 0.234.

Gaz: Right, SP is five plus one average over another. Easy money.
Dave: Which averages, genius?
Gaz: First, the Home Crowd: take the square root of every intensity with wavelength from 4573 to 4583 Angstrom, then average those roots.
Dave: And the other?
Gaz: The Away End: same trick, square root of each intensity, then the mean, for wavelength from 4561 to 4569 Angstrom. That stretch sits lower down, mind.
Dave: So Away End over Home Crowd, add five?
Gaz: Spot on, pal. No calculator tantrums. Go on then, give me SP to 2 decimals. 6.01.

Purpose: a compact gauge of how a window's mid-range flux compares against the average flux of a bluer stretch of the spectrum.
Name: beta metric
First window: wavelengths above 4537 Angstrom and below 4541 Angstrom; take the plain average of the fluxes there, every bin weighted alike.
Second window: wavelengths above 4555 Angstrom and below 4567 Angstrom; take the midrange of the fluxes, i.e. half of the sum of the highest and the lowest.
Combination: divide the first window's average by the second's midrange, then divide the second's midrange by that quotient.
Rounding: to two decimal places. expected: 1.95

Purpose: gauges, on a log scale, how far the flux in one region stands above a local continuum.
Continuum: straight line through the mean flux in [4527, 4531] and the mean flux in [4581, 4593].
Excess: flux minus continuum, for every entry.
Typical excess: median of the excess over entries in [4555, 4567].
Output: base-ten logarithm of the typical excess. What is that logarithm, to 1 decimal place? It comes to -1.0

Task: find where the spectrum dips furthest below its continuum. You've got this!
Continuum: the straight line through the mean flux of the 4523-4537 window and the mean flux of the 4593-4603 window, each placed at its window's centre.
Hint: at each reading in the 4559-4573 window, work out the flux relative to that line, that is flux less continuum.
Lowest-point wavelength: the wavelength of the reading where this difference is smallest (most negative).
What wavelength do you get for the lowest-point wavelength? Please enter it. 4566 Angstrom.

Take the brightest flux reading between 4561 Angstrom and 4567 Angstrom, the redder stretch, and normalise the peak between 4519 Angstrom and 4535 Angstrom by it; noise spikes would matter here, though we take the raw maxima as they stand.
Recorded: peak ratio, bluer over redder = 0.98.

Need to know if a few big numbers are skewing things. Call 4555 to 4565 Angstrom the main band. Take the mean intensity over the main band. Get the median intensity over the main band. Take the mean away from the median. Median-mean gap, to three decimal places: 0.006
